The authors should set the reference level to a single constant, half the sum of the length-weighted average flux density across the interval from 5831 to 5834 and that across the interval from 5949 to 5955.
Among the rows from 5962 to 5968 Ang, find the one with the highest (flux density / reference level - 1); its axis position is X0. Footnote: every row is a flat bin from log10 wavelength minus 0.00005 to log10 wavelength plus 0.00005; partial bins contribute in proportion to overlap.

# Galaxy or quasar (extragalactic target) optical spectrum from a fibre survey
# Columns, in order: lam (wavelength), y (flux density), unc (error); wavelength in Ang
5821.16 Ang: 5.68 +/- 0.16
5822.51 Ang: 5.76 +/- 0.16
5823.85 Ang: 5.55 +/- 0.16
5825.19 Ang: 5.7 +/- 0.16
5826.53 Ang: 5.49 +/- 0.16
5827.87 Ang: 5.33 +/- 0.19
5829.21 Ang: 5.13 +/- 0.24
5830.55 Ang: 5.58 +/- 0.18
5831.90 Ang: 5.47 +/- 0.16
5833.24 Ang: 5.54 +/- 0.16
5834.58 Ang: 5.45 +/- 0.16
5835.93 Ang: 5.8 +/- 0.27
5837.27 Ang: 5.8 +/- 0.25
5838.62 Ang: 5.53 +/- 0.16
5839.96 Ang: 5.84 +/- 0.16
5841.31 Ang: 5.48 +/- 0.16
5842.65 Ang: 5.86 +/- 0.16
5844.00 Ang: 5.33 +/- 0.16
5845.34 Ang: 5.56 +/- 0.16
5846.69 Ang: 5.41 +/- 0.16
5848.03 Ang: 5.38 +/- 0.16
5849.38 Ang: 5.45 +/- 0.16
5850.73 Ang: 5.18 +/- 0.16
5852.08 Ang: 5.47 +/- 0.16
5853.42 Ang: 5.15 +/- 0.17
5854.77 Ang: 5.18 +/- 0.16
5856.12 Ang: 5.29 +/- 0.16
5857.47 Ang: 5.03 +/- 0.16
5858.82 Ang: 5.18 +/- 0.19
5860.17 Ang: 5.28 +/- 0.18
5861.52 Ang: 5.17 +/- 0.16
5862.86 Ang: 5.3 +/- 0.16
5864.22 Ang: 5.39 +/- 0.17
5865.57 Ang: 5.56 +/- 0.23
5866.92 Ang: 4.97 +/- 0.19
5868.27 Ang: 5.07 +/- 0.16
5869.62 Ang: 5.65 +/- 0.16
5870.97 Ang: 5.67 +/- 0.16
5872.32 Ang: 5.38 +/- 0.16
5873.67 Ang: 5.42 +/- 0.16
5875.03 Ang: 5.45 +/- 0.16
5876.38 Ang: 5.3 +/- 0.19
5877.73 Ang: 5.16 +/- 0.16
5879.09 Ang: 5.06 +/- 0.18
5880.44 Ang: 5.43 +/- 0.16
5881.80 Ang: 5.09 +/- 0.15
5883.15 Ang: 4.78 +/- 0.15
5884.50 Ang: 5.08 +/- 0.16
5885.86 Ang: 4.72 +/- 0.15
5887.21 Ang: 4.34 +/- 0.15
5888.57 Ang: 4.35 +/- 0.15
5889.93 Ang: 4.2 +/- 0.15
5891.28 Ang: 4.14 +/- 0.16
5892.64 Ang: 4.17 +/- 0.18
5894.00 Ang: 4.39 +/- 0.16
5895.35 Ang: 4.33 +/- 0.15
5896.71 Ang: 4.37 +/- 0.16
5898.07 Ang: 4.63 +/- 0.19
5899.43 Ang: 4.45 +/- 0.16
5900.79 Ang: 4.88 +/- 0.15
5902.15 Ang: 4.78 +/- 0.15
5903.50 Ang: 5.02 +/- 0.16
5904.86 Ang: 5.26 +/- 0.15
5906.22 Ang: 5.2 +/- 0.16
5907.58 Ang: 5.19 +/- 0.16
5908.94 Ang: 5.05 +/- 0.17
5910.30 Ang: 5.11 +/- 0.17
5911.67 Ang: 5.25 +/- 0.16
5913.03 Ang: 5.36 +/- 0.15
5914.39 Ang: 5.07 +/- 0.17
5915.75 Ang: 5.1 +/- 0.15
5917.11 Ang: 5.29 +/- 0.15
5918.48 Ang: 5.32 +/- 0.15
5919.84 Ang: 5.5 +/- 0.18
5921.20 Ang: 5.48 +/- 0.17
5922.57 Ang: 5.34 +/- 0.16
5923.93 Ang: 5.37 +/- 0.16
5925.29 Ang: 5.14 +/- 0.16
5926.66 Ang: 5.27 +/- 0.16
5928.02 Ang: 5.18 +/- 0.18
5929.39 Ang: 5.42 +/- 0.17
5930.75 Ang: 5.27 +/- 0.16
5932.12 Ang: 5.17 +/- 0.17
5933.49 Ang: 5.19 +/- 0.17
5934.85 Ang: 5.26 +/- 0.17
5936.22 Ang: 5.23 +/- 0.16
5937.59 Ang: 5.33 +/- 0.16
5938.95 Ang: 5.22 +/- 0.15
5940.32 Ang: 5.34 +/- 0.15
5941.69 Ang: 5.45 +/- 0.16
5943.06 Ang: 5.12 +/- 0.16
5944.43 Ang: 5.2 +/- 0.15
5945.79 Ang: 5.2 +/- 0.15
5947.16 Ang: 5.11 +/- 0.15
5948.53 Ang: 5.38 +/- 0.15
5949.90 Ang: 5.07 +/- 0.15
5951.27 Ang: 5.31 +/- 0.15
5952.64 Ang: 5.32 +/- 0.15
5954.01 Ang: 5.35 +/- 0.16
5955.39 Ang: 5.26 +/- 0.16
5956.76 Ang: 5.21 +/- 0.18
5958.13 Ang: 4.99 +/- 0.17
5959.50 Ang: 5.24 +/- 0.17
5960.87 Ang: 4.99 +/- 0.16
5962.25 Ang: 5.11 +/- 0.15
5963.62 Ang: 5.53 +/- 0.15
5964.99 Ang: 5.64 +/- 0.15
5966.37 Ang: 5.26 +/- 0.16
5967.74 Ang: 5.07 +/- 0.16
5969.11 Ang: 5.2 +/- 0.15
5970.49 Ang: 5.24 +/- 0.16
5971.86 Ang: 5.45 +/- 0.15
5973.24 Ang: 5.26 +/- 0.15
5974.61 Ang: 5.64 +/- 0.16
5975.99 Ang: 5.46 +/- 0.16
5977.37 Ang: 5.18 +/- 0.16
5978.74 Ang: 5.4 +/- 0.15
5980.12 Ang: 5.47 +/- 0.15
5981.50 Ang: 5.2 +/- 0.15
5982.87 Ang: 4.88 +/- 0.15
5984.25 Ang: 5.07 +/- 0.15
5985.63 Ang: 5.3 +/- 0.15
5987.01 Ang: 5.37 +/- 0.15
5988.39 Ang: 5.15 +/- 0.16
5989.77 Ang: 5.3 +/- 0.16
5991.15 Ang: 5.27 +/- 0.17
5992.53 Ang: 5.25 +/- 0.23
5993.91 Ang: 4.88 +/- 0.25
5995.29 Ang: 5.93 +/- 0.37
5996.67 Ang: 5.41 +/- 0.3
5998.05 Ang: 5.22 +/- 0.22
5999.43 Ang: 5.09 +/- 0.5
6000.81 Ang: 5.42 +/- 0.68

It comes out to 5964.99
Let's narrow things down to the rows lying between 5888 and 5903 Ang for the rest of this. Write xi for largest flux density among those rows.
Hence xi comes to 4.88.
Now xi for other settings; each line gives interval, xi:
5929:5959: 5.45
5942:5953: 5.38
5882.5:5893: 5.08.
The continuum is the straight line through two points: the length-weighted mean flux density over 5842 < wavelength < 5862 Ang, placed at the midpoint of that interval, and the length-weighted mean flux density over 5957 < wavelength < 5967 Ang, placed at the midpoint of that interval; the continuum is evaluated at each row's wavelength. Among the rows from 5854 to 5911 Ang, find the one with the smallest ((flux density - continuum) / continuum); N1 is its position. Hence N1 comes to 5891.28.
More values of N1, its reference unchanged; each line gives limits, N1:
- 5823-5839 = 5829.21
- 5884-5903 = 5891.28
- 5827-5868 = 5866.92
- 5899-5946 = 5899.43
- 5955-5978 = 5958.13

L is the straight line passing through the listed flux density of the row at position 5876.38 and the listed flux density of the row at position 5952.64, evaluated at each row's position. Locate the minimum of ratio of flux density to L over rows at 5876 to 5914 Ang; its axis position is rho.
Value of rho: 5891.28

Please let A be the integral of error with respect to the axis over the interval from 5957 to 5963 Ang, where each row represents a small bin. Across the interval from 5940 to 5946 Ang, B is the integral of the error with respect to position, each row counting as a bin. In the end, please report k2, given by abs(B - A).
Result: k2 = 0.05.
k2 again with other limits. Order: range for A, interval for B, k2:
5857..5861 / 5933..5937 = 0.04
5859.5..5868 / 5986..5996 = 0.57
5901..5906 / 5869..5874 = 0.03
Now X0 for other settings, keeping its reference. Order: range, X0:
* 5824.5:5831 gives 5825.19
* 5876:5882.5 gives 5880.44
